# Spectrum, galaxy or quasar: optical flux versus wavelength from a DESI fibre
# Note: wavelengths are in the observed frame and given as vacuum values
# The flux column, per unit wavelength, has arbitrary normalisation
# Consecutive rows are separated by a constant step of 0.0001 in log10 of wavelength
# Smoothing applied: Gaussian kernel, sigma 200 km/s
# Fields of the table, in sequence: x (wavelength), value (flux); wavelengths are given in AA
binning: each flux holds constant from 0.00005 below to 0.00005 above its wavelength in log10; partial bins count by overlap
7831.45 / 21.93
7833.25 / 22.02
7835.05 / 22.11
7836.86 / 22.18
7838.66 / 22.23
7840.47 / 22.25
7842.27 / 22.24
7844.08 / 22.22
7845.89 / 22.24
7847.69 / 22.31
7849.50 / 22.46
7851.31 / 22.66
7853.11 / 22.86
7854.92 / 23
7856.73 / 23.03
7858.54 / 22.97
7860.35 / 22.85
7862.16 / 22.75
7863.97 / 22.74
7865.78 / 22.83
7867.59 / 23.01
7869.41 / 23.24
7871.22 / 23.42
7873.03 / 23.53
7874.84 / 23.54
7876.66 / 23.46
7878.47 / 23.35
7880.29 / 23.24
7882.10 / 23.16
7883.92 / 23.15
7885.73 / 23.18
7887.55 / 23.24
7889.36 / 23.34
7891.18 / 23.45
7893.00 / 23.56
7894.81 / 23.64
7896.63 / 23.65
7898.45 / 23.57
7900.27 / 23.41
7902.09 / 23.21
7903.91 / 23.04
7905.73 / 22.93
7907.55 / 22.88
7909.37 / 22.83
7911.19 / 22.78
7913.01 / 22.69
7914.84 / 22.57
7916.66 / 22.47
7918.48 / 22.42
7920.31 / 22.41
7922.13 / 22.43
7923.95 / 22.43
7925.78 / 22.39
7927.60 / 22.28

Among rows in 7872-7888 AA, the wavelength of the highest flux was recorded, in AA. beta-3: 7874.84 AA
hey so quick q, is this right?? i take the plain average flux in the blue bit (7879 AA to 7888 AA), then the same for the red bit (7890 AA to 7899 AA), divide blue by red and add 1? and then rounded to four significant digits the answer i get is 1.984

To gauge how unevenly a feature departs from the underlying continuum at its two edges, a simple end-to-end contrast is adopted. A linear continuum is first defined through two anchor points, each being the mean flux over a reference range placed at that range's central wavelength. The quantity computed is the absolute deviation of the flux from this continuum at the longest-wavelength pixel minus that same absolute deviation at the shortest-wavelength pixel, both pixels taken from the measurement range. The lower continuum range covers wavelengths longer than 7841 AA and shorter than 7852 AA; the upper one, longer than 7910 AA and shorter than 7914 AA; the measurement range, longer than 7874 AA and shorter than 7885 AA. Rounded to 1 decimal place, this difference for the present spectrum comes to -0.4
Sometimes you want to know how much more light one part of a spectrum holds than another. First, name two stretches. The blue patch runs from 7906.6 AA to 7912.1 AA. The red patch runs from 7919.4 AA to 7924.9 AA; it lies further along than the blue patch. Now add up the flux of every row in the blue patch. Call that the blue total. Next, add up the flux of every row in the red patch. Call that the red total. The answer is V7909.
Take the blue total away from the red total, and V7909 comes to -1.2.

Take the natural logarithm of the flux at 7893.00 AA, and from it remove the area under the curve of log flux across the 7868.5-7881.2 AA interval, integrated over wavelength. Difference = -36.9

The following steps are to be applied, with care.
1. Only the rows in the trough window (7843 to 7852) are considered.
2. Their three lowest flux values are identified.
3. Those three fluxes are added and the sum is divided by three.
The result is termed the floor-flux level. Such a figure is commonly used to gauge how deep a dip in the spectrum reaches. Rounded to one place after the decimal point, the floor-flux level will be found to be 22.3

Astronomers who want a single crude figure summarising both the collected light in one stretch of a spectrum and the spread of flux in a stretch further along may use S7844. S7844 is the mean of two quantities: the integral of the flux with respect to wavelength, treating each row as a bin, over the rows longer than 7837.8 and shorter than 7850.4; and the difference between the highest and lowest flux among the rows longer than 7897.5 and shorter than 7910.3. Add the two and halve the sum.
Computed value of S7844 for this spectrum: 141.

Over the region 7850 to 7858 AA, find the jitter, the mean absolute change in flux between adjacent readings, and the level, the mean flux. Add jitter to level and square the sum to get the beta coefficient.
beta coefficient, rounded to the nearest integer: 529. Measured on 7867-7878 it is 552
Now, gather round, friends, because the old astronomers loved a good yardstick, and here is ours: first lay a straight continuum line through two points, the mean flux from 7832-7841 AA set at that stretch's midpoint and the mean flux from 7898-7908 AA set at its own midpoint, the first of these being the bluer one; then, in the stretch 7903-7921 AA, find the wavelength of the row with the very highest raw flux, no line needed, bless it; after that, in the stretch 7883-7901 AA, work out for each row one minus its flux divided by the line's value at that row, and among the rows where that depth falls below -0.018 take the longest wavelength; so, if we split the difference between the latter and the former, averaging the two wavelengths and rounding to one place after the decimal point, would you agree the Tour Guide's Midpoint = 7901.2 AA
